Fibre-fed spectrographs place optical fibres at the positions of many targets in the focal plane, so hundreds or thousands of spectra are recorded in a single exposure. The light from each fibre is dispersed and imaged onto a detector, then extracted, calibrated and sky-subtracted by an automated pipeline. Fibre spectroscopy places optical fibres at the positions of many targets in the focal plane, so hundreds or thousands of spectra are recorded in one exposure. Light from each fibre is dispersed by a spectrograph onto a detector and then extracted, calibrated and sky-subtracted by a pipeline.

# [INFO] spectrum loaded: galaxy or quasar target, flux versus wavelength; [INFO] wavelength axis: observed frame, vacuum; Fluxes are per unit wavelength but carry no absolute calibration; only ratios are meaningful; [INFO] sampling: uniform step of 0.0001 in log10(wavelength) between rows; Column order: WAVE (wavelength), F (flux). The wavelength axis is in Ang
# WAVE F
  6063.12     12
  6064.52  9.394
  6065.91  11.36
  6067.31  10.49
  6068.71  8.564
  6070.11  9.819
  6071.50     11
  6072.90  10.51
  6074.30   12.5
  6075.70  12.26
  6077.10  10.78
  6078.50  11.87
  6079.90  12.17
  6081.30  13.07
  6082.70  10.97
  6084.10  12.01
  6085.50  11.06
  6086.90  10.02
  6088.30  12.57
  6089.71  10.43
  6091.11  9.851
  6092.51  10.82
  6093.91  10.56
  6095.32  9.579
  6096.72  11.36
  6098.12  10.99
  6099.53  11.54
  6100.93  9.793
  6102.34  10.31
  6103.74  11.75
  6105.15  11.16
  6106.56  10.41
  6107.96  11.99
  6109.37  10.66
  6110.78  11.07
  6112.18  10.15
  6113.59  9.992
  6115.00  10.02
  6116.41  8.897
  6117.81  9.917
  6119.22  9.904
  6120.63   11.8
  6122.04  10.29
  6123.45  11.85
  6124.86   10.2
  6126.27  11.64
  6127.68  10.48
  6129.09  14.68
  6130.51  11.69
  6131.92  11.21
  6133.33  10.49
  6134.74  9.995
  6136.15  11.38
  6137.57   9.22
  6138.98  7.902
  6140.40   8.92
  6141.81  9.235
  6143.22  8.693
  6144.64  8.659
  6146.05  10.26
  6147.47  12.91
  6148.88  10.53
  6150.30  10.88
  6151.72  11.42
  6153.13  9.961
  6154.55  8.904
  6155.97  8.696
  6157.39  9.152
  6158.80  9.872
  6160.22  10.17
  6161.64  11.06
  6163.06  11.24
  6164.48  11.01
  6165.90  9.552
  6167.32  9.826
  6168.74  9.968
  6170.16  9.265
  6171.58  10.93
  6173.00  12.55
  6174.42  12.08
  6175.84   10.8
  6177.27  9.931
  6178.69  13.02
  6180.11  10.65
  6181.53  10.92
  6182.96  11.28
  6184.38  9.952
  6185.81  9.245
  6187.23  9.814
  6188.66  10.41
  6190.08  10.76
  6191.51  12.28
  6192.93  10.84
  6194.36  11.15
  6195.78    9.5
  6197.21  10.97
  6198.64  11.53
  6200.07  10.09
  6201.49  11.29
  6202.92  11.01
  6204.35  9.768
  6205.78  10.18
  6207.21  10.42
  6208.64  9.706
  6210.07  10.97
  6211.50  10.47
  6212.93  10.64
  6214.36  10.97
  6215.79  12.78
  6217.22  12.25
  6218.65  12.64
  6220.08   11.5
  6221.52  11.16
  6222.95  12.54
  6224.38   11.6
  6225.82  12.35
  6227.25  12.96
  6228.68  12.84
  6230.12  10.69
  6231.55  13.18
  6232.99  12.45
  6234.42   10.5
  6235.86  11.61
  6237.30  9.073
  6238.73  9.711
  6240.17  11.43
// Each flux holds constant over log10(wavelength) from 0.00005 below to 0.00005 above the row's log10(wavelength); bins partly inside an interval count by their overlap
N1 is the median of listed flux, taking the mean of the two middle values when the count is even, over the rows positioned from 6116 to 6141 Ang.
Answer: 10.4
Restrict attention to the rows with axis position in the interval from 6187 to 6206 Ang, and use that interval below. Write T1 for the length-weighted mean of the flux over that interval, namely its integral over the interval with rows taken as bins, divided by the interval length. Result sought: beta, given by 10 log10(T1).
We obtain 10.3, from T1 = 10.7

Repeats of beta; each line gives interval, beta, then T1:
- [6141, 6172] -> 10.0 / 10.1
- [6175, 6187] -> 10.3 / 10.7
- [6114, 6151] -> 10.2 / 10.4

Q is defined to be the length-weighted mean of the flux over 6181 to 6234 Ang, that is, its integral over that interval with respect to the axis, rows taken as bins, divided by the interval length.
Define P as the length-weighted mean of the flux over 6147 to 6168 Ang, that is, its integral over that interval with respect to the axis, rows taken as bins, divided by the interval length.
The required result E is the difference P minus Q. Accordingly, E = -0.8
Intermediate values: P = 10.3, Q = 11.2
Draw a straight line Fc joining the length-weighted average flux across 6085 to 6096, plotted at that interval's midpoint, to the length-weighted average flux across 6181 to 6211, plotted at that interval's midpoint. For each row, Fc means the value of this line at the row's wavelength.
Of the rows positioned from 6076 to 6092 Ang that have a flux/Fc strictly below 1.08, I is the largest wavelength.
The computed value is 6091.11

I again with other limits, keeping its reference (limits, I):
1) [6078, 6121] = 6119.22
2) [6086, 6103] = 6102.34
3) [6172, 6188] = 6187.23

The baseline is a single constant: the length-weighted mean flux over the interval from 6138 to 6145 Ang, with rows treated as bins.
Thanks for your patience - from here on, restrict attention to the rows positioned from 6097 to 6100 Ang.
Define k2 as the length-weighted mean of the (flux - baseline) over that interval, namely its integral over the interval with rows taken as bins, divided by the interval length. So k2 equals 2.6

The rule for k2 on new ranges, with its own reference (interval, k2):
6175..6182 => 2.4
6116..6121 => 1.4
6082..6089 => 2.6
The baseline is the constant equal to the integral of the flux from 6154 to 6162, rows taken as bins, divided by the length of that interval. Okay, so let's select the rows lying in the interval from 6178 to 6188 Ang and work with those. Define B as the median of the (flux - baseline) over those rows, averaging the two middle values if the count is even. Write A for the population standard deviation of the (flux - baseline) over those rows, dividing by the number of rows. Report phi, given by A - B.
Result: 0.09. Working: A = 1.15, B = 1.1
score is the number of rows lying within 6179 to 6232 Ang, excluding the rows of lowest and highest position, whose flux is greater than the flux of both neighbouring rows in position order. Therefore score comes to 11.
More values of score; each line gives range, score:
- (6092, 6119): 6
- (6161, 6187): 5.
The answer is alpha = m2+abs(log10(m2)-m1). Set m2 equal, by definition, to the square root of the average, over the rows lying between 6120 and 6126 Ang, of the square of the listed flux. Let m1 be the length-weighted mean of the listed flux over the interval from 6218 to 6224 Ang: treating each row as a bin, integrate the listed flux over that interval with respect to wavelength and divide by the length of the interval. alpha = 22.0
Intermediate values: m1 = 11.9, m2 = 11.1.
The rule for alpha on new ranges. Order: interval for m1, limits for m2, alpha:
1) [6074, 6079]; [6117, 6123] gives 21.3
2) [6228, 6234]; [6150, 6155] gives 21.5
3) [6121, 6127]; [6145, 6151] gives 21.2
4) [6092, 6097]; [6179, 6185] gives 20.2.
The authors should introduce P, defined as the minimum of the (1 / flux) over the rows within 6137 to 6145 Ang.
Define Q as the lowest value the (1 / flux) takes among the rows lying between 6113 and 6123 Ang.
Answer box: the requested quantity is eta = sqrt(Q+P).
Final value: 0.439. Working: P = 0.108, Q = 0.085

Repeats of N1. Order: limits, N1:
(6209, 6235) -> 11.9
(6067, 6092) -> 11.0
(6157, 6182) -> 10.7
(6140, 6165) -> 10.1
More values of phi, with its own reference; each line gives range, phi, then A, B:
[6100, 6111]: -0.57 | 0.70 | 1.3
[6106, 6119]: 0.25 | 0.81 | 0.6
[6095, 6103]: -0.30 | 0.75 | 1.1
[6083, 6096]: -0.03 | 0.93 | 1.0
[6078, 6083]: -1.67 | 0.75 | 2.4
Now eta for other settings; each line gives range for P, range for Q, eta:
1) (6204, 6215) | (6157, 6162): 0.426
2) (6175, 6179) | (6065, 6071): 0.406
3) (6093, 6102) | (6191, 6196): 0.410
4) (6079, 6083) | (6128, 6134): 0.380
